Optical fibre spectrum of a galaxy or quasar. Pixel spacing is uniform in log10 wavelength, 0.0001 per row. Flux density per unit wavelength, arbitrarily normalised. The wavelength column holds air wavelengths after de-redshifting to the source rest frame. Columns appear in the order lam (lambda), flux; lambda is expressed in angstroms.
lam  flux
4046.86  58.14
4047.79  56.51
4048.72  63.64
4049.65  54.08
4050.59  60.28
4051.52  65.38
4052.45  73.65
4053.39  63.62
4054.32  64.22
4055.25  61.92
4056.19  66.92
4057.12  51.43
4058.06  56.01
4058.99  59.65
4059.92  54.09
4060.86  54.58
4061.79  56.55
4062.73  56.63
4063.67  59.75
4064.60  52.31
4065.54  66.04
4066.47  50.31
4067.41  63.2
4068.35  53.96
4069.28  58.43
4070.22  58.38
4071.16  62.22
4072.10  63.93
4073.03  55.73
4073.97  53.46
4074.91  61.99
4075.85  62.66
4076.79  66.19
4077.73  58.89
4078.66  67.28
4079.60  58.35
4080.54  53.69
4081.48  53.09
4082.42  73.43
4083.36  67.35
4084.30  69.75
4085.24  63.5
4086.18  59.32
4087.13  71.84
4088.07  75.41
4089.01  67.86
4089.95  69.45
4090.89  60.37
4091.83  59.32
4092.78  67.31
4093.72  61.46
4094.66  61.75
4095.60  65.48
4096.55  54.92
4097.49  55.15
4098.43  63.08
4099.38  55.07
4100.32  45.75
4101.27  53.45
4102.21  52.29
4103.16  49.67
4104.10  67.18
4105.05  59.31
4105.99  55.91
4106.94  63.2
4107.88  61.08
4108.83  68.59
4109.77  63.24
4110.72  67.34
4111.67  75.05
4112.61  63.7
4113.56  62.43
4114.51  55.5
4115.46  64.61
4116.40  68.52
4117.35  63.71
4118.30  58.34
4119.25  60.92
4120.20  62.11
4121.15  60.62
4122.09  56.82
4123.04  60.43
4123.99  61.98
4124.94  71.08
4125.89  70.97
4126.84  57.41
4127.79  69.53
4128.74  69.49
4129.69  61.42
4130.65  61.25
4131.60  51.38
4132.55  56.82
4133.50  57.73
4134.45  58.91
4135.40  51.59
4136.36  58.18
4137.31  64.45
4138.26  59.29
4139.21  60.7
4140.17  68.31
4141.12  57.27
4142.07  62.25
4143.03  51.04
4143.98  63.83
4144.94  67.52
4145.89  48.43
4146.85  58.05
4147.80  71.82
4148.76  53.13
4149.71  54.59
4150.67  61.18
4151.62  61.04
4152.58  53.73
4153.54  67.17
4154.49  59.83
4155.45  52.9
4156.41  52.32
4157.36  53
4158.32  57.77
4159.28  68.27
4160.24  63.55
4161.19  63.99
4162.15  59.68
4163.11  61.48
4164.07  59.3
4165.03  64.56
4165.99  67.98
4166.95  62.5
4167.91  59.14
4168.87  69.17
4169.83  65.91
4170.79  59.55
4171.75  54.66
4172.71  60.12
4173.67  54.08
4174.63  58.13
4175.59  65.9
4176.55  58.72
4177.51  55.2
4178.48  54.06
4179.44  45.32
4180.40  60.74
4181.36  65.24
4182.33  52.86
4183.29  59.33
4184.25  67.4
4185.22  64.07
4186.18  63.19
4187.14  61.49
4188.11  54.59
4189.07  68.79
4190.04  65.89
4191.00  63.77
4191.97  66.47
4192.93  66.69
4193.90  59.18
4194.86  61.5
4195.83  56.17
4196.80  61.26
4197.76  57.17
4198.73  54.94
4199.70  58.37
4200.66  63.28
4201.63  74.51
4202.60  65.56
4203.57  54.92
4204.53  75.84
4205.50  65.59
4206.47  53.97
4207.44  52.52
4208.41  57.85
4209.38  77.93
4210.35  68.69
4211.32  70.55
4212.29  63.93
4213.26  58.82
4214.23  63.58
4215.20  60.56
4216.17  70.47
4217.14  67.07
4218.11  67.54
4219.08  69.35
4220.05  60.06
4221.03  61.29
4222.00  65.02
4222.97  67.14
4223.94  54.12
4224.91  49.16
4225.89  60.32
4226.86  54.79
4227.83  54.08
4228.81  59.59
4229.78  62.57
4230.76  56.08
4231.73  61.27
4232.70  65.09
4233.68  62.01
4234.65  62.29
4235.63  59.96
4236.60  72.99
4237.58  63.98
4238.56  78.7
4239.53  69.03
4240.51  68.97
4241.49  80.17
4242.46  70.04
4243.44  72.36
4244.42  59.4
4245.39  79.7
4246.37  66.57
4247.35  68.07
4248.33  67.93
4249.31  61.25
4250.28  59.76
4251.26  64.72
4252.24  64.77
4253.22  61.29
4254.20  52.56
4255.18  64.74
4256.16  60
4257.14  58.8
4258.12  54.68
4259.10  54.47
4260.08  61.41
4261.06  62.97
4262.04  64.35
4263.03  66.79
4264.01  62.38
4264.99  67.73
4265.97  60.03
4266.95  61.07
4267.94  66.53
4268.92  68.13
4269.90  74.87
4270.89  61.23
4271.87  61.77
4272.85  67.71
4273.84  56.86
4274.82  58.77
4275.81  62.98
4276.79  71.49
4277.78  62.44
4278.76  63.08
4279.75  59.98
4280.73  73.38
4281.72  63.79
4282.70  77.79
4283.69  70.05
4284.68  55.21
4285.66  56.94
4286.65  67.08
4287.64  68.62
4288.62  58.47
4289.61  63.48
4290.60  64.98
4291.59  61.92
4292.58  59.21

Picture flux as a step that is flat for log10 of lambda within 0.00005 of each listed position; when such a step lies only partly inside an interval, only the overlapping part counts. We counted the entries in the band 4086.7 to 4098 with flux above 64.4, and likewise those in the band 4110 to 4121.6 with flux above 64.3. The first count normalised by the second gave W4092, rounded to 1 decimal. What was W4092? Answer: 1.5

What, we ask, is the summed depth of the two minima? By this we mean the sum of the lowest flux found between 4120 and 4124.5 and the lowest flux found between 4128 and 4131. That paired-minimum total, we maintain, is 118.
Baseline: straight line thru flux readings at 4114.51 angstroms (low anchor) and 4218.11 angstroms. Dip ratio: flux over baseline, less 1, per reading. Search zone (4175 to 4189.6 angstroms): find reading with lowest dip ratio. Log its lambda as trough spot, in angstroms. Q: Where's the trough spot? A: 4179.44 angstroms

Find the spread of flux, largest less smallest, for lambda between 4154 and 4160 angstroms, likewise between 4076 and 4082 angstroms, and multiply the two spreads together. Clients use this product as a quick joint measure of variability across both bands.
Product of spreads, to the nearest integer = 226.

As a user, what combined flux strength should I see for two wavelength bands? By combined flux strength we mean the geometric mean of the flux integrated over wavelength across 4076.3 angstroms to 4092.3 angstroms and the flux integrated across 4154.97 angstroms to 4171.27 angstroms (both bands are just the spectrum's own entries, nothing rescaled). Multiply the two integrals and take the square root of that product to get 1014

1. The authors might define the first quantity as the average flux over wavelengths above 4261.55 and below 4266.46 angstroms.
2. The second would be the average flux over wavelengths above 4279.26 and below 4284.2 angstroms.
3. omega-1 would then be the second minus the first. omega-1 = 5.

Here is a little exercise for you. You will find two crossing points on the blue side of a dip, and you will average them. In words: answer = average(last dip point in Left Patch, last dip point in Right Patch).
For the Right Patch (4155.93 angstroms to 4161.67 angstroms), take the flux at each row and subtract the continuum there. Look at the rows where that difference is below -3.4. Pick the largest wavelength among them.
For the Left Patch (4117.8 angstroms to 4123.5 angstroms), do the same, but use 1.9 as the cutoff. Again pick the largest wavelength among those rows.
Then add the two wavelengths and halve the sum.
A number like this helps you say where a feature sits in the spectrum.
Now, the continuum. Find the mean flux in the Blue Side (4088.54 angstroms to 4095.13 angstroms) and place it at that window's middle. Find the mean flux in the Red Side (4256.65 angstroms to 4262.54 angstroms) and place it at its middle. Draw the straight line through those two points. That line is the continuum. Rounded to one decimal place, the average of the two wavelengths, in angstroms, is 4140.7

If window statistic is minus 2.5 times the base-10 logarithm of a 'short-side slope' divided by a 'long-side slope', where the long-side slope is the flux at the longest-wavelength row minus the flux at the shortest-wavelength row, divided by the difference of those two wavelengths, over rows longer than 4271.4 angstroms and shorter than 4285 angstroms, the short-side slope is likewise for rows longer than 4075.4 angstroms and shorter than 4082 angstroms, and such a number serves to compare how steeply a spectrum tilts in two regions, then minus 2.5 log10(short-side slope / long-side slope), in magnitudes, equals -1.3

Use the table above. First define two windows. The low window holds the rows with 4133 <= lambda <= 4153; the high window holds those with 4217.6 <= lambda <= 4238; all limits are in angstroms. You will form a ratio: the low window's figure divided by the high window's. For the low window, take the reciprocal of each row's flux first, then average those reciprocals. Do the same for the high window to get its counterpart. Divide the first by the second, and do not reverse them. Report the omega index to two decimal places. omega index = 1.04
